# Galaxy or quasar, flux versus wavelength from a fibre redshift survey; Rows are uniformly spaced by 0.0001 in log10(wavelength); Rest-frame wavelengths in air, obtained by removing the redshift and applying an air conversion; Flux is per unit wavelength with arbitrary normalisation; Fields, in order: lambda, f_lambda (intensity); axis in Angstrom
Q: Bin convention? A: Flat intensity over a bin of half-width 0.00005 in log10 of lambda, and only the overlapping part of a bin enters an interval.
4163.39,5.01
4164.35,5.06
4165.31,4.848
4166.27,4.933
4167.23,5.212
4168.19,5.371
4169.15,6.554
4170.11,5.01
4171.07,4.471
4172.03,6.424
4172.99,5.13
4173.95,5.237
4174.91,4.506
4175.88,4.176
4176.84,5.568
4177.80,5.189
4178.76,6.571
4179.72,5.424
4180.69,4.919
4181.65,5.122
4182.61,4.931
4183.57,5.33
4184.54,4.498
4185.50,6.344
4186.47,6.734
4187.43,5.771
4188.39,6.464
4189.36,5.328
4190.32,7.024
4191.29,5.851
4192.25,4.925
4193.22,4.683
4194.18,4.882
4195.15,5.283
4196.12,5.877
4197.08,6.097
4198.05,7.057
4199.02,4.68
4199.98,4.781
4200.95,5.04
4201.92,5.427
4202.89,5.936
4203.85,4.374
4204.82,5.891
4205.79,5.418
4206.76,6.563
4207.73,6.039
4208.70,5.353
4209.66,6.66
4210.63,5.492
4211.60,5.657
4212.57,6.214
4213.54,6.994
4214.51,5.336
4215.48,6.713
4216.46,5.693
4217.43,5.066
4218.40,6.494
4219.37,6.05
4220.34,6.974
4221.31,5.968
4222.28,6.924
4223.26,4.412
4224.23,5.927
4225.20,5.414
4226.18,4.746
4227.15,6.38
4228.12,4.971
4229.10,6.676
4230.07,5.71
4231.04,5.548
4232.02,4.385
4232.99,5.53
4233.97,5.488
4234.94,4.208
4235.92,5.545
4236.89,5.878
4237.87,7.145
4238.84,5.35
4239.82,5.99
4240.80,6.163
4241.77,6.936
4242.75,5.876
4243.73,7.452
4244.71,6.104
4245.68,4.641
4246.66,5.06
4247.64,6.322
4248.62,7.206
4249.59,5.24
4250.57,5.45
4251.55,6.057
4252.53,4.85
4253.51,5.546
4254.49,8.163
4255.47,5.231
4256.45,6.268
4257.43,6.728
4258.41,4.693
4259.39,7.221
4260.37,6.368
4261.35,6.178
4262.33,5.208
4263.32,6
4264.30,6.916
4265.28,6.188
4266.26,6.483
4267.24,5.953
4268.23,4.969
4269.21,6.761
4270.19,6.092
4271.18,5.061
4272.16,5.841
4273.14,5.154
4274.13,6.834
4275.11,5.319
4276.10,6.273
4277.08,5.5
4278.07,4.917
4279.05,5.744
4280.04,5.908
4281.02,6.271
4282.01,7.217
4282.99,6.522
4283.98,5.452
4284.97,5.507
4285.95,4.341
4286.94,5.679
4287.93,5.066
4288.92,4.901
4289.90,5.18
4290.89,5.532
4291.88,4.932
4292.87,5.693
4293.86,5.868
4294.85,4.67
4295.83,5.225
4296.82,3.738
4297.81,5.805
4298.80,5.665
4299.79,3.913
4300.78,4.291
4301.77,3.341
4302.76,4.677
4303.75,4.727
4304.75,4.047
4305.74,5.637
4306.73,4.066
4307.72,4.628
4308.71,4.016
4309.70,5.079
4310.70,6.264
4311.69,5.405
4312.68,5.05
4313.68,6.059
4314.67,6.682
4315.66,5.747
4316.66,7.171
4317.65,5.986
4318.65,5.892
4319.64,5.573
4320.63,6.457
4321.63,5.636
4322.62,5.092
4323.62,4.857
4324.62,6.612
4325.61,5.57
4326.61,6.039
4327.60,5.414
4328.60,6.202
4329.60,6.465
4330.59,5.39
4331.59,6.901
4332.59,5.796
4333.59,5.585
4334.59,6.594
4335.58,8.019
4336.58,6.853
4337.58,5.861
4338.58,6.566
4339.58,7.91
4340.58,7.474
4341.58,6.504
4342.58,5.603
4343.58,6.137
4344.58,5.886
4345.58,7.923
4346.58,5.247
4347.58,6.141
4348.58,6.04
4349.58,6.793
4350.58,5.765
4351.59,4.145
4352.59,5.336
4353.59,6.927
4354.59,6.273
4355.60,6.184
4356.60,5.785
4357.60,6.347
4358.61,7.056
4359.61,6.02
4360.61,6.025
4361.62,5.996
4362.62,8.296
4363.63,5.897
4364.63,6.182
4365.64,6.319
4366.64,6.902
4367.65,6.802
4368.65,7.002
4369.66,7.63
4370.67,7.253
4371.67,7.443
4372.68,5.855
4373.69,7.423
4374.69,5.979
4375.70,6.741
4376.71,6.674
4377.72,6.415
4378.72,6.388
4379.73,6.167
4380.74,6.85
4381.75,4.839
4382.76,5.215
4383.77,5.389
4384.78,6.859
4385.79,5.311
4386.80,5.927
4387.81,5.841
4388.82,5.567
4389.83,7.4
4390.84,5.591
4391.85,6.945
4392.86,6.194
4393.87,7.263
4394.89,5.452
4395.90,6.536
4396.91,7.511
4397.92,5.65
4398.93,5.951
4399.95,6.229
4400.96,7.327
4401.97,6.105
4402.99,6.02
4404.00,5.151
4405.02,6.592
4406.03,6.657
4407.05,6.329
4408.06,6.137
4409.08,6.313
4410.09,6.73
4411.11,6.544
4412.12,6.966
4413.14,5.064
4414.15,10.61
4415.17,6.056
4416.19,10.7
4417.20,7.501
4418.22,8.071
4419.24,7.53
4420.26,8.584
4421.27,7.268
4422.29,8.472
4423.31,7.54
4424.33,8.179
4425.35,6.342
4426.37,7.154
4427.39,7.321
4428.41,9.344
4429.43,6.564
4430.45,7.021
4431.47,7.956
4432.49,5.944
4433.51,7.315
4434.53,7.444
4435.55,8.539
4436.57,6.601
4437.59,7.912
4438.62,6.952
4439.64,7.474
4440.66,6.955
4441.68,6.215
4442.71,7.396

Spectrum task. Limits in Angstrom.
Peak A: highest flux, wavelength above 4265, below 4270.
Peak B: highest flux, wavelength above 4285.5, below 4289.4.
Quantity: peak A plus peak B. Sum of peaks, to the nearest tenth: 12.4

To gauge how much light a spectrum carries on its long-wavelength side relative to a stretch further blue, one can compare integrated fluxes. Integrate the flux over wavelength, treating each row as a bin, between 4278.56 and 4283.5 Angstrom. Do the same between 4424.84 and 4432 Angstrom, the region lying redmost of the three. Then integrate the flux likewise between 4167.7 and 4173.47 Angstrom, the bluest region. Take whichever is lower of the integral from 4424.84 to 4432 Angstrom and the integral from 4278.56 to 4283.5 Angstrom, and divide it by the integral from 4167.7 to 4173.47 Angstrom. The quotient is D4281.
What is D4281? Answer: 0.99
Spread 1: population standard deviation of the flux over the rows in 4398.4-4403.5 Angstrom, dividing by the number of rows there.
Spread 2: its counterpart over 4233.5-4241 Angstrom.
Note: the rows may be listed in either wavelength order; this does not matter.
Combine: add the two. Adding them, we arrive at 1.29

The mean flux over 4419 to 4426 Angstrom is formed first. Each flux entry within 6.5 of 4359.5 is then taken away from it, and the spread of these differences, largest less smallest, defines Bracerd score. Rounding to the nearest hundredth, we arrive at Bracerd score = 2.51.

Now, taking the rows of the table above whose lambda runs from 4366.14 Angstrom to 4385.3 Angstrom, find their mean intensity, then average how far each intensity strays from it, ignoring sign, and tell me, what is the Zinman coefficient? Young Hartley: 0.62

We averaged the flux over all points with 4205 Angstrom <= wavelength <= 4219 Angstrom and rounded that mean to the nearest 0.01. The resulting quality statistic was 5.98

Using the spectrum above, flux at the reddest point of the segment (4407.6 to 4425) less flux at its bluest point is 2.0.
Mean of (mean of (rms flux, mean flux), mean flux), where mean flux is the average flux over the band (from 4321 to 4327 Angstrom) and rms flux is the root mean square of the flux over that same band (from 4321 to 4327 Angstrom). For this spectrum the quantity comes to 5.64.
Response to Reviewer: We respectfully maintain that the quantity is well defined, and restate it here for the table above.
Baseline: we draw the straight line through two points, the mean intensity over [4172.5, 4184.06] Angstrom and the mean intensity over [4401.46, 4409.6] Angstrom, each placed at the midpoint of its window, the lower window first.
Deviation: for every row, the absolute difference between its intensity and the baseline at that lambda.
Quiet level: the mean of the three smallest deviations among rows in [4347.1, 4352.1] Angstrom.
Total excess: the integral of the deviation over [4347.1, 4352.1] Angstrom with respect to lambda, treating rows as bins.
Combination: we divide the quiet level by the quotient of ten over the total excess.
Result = 0.05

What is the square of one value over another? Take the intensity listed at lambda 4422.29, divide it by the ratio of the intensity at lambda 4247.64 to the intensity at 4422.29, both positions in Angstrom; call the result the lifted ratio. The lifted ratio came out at 11.4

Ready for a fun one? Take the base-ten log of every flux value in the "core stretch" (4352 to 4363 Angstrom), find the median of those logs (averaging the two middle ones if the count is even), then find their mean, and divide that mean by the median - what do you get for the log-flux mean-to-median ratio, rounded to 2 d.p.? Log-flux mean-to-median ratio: 1.01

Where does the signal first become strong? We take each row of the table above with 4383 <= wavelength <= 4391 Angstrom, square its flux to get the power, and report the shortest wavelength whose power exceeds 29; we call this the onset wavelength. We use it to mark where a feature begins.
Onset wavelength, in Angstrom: 4383.77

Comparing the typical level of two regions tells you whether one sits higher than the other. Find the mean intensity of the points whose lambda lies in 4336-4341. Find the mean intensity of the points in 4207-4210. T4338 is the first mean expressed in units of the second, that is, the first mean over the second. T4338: 1.15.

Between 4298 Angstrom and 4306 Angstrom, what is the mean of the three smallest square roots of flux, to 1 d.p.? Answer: 1.9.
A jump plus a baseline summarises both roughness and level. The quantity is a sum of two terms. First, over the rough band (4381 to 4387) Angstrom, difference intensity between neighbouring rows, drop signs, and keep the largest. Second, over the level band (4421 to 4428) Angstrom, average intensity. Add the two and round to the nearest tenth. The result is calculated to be 9.0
